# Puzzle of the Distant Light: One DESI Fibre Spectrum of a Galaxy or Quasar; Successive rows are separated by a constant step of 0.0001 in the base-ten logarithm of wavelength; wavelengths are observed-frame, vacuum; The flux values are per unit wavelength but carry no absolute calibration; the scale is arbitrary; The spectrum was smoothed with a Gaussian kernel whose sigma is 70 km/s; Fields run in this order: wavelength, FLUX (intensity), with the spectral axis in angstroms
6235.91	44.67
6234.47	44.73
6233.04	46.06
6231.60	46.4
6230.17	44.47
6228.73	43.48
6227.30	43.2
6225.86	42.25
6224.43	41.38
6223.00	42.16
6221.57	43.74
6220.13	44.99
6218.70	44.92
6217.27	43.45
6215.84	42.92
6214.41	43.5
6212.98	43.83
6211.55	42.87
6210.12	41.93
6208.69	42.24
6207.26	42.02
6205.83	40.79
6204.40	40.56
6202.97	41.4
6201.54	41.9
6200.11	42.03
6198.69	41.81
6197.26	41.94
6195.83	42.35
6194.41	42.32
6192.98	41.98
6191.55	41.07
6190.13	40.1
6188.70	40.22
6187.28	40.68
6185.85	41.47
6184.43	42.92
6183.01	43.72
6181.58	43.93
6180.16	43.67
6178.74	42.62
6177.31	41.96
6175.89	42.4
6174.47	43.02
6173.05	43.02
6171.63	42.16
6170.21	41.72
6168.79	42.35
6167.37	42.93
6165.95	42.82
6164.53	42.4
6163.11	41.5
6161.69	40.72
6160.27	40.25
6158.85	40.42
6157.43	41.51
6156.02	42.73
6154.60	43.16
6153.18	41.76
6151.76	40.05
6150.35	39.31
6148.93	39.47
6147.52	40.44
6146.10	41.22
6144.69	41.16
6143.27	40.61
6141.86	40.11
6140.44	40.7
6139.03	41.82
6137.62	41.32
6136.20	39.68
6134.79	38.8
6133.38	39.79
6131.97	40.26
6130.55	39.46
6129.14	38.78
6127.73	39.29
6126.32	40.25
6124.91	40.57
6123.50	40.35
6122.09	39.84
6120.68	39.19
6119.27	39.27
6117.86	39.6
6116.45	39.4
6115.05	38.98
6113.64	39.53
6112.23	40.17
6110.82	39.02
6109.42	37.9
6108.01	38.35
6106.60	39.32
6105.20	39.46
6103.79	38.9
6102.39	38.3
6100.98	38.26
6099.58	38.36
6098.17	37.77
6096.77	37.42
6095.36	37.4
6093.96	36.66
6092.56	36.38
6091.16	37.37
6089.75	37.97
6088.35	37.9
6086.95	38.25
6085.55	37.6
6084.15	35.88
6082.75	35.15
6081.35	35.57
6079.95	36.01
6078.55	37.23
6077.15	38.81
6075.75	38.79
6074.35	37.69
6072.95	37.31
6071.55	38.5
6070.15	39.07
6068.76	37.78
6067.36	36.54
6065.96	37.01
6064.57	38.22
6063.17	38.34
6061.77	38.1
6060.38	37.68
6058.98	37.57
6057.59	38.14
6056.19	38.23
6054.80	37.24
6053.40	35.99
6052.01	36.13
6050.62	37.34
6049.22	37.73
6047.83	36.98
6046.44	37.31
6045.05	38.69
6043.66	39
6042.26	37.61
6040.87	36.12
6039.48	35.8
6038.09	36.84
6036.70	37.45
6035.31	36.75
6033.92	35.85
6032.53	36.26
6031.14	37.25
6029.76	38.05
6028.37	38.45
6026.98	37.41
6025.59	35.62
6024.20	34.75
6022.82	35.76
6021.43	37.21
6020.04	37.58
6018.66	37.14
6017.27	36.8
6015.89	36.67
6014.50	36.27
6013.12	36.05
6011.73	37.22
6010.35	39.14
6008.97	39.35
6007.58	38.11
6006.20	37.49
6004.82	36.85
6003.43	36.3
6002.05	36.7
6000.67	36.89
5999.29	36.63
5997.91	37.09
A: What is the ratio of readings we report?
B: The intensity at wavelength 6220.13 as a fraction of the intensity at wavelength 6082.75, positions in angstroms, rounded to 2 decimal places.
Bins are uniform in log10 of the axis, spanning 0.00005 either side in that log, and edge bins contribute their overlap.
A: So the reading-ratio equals 1.28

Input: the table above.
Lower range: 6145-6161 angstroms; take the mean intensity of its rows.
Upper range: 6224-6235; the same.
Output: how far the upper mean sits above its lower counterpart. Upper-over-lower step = 3.1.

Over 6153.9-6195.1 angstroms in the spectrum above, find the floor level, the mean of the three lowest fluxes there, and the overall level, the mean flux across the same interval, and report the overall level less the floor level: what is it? 1.87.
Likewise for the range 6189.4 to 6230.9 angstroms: 1.99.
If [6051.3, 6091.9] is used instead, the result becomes 1.92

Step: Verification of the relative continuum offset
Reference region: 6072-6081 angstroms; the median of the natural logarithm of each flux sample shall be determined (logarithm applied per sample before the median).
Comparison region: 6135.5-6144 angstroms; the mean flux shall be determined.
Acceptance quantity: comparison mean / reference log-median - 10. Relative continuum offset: 1.2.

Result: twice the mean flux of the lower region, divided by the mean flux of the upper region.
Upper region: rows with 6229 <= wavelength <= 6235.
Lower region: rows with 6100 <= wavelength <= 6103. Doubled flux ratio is 1.69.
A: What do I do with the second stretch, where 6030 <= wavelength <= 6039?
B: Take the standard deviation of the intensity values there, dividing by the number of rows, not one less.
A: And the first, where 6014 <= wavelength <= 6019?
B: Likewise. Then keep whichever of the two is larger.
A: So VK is 0.55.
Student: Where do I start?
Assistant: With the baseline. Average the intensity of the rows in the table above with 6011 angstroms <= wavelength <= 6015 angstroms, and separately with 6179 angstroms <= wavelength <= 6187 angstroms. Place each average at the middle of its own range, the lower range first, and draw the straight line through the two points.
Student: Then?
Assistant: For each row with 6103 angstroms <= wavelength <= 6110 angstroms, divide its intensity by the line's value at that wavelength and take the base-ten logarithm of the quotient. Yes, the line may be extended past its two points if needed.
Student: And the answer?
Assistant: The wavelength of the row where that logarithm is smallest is 6109.42 angstroms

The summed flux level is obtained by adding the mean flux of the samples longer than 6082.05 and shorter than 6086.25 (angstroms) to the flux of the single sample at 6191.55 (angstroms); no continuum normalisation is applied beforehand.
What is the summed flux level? 77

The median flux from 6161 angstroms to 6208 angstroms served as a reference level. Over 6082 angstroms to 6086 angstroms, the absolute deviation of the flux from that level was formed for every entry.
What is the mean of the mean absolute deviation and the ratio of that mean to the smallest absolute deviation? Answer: 3.6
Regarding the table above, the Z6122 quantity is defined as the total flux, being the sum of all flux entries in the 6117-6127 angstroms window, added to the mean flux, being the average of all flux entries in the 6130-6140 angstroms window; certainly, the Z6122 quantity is 319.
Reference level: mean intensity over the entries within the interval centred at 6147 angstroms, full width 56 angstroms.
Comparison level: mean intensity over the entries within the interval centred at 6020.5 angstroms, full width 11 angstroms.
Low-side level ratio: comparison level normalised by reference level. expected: 0.892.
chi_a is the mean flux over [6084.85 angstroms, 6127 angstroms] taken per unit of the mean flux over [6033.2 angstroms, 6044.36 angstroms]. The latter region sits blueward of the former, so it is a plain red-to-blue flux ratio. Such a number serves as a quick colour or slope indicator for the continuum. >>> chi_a 1.05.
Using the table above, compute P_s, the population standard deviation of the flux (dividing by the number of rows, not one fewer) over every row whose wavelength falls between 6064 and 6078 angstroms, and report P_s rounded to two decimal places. 0.80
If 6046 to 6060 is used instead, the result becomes 0.71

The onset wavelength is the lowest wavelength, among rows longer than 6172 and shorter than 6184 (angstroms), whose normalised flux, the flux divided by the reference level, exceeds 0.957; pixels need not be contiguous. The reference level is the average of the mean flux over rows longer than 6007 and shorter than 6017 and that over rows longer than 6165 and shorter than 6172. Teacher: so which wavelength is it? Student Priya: 6173.05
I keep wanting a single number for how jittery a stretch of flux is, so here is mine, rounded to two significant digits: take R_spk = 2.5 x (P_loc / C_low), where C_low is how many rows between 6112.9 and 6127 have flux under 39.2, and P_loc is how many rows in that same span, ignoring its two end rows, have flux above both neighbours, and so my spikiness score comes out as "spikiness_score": 2.5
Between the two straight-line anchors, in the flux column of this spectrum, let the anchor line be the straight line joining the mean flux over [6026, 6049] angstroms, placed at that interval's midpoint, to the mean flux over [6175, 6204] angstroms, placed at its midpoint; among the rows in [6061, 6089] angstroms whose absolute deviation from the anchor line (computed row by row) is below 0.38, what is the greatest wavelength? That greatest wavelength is 6077.15 angstroms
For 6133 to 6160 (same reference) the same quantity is 6147.52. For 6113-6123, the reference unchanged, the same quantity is 6122.09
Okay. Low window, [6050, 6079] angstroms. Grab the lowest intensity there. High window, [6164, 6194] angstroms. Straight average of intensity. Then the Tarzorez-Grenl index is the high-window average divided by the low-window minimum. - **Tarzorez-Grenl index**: 1.17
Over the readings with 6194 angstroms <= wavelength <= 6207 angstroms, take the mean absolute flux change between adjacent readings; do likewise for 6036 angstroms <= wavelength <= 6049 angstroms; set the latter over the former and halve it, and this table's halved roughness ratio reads 1.4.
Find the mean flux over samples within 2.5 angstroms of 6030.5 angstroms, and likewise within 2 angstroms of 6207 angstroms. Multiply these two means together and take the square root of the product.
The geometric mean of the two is 39.5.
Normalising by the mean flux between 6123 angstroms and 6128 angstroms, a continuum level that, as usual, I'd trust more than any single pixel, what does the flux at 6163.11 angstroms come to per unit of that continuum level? 1.03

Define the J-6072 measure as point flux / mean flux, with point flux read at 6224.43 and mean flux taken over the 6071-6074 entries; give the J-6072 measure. 1.09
